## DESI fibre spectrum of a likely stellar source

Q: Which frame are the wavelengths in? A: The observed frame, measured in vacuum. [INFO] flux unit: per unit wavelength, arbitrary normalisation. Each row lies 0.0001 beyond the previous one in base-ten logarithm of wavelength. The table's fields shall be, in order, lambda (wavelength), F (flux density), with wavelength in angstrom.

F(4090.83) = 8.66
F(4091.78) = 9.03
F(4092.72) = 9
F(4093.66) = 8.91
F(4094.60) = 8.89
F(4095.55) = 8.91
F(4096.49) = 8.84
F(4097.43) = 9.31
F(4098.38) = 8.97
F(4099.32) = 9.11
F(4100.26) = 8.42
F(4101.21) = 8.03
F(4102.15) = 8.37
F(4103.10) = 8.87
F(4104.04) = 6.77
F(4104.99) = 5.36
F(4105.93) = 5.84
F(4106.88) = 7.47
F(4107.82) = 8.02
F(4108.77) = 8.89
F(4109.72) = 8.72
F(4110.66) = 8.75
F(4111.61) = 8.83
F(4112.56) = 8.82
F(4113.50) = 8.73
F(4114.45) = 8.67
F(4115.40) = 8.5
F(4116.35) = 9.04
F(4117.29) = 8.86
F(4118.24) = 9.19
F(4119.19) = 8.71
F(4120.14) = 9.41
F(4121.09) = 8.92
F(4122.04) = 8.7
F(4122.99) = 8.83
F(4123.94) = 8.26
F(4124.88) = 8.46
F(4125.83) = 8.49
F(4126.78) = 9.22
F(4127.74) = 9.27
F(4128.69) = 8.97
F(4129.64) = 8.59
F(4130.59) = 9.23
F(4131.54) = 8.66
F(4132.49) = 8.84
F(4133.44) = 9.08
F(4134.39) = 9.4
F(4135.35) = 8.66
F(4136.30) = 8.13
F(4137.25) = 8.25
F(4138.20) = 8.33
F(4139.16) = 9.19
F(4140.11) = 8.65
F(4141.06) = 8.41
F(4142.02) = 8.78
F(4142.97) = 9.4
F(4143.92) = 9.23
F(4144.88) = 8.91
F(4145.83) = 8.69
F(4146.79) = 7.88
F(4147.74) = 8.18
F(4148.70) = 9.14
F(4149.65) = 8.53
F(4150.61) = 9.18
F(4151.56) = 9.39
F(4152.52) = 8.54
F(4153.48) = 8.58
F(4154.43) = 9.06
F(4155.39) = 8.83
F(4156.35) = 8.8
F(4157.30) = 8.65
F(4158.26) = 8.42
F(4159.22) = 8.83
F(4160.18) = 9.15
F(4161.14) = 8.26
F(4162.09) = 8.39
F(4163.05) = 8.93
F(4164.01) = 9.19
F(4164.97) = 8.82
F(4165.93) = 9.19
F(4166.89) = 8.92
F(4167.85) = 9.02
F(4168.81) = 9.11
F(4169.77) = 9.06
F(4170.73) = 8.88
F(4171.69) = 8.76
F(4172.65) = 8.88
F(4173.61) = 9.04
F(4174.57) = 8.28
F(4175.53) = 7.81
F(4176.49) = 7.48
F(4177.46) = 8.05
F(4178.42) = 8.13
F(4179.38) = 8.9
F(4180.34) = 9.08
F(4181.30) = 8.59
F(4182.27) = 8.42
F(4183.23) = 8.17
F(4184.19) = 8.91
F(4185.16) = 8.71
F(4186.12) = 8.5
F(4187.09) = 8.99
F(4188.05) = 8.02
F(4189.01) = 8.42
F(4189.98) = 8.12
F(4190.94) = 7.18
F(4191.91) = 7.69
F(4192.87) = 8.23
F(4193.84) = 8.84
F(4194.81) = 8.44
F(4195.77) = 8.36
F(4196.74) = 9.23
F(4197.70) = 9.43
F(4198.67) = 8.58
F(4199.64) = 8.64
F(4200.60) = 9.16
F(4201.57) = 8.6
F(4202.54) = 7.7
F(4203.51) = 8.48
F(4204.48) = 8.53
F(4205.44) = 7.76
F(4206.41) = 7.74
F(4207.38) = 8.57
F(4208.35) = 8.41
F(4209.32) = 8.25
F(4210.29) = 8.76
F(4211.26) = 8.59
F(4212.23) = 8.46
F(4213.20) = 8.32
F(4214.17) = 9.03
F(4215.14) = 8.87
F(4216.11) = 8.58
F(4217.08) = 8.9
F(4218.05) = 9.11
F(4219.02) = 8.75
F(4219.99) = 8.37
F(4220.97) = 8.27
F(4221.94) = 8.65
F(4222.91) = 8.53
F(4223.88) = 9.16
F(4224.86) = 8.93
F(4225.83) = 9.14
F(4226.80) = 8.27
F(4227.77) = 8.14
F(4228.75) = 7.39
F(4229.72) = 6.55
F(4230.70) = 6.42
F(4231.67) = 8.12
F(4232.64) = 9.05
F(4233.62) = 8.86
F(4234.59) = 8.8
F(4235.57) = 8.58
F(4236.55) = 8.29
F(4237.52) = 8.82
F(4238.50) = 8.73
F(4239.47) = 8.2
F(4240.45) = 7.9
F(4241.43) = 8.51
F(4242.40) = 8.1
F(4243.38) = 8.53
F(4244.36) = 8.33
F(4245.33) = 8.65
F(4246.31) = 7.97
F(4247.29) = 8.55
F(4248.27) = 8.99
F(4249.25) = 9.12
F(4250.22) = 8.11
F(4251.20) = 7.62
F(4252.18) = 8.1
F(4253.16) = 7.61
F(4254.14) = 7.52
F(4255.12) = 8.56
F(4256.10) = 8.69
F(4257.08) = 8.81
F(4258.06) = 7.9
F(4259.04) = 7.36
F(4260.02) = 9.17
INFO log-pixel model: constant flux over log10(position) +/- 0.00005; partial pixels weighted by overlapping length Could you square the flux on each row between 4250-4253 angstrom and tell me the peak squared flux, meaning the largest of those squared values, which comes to 66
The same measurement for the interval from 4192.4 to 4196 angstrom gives 78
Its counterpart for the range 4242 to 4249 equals 81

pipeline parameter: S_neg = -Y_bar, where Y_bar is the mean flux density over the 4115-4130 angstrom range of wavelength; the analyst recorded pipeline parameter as -8.84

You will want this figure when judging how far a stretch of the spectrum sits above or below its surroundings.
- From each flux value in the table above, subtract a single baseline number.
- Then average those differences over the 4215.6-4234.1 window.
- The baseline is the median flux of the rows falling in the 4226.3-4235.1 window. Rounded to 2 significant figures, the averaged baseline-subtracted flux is 0.24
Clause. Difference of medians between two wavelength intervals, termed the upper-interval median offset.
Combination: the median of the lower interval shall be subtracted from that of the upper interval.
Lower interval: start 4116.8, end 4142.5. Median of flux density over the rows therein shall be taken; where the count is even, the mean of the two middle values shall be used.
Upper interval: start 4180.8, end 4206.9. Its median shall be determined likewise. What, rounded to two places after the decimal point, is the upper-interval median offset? -0.30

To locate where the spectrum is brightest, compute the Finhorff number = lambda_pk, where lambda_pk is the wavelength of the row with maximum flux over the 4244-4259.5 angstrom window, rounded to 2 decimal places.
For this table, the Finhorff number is 4249.25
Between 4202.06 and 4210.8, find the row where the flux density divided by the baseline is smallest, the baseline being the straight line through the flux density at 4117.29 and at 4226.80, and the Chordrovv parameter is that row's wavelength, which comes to 4202.54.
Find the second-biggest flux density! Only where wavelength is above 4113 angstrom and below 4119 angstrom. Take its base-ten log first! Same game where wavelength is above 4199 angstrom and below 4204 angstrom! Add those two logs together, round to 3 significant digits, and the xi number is 1.89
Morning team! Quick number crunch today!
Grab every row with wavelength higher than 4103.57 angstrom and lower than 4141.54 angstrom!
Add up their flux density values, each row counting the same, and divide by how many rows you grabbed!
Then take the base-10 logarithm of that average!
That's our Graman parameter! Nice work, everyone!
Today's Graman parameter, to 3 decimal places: 0.931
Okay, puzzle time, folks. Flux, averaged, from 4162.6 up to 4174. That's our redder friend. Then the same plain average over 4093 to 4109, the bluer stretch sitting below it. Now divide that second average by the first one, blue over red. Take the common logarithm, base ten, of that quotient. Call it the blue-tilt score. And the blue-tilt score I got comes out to -0.04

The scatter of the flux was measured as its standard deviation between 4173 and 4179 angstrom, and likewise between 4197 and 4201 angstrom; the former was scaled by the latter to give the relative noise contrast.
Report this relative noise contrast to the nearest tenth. 1.3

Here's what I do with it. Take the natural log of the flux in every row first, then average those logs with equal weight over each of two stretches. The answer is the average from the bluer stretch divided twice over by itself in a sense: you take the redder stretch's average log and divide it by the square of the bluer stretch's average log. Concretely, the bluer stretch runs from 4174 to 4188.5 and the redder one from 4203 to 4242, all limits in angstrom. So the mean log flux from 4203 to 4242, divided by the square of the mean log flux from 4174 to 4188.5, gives 0.470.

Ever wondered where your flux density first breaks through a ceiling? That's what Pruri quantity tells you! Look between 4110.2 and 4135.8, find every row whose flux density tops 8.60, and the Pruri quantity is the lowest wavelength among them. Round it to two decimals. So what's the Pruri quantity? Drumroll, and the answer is 4110.66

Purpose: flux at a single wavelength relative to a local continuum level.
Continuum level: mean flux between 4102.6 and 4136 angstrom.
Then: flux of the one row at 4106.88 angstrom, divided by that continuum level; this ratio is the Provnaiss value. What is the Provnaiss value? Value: 0.87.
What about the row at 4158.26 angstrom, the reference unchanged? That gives 0.99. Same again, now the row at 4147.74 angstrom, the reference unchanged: 0.96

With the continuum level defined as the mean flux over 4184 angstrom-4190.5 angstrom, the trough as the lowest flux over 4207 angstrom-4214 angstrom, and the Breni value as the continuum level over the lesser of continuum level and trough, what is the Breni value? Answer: 1.03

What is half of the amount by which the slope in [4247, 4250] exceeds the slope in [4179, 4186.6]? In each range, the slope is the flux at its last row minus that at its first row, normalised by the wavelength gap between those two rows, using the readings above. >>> 0.18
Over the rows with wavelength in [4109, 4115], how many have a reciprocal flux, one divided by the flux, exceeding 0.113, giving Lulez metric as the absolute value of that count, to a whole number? 6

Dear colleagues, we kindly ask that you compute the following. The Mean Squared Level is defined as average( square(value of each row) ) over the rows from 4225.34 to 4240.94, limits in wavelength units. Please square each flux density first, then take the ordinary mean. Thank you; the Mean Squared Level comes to 67.9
